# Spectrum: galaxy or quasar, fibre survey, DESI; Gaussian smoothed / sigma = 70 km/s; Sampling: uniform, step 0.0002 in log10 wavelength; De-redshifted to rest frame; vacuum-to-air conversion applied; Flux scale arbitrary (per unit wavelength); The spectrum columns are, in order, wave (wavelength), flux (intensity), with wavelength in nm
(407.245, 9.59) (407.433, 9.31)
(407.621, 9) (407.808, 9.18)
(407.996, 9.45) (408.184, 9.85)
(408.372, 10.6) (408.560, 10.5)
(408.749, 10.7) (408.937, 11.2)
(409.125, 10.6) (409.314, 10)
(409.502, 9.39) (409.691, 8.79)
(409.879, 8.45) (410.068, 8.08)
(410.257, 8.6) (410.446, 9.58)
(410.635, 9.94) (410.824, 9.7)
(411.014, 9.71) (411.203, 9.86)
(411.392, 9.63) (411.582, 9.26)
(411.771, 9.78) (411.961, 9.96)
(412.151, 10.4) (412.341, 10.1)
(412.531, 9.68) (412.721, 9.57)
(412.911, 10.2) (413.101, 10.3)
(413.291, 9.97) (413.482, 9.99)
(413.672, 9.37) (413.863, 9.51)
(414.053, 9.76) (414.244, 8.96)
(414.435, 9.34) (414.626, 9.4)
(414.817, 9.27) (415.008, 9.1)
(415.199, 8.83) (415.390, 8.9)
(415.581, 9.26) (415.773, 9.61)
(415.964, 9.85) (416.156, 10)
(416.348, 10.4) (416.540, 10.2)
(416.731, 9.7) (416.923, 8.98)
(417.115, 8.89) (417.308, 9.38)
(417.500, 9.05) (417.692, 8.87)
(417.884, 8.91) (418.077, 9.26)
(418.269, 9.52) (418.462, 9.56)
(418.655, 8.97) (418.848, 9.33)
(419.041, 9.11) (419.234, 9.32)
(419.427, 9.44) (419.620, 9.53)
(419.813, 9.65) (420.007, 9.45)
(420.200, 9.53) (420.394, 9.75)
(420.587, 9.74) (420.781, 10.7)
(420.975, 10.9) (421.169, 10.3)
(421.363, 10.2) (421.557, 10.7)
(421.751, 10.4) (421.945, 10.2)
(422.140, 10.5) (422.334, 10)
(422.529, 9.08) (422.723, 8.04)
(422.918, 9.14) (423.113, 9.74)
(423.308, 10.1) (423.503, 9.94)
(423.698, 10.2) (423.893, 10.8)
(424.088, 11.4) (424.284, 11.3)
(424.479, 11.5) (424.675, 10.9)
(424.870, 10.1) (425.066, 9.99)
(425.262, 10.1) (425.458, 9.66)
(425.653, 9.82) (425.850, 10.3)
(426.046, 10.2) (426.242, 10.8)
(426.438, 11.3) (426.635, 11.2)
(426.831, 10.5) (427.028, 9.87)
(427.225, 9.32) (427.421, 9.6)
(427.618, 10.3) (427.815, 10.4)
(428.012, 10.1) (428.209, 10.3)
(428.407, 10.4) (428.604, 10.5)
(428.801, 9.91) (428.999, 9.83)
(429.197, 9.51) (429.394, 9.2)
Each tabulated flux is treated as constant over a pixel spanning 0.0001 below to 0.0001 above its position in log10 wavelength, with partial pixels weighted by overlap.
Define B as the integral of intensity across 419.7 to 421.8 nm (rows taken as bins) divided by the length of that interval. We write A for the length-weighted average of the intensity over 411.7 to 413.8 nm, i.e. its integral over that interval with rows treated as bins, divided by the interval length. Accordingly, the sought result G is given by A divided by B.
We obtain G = 0.98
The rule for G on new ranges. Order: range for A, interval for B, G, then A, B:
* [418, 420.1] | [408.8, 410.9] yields 0.99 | 9.4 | 9.5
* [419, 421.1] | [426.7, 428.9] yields 0.96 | 9.8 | 10.1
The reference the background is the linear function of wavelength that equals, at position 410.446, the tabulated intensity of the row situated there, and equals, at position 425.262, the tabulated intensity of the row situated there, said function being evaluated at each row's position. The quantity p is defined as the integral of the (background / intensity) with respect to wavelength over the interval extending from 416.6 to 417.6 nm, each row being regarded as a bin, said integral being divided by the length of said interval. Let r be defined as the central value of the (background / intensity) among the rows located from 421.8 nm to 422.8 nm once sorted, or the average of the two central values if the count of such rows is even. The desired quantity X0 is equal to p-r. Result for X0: 0.07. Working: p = 1.06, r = 1.00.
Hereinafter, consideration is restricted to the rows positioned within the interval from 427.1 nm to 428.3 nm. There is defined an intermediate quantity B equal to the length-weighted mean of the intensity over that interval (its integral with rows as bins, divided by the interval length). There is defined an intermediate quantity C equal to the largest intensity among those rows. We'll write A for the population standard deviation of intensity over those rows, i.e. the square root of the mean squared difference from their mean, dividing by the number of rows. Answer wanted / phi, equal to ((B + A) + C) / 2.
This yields 10.4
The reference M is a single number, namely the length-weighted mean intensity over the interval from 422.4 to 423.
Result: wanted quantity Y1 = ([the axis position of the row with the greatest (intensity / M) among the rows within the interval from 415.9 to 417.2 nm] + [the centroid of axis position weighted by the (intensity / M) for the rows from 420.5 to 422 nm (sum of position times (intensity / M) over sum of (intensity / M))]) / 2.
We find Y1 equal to 418.81 nm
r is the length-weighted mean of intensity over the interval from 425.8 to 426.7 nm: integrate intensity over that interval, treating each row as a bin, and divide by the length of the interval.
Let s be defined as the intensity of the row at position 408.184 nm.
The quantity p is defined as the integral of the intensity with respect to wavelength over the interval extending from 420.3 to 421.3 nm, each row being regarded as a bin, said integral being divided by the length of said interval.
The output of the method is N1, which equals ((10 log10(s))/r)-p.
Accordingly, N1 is -9.36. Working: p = 10.3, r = 10.8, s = 9.85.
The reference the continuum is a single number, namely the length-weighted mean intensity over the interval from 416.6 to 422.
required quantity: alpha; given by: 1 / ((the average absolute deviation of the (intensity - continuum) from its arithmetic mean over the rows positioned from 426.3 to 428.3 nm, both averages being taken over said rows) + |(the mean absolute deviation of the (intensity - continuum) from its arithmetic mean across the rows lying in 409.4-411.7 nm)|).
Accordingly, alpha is 1.04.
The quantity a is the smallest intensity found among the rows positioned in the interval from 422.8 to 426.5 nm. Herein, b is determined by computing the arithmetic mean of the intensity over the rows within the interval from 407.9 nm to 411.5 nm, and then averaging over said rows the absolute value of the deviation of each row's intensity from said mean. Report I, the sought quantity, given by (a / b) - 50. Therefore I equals -35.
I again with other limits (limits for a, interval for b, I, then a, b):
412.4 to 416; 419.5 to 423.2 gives -33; 8.83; 0.53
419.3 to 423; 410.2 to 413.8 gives -23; 8.04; 0.30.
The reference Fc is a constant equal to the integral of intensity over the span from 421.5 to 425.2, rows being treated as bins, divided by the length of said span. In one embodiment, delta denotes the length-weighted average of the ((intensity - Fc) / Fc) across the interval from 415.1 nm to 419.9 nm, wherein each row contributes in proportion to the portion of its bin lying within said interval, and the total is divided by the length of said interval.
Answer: -0.081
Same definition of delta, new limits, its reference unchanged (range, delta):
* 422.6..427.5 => 0.002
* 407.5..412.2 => -0.052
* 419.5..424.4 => -0.015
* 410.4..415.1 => -0.050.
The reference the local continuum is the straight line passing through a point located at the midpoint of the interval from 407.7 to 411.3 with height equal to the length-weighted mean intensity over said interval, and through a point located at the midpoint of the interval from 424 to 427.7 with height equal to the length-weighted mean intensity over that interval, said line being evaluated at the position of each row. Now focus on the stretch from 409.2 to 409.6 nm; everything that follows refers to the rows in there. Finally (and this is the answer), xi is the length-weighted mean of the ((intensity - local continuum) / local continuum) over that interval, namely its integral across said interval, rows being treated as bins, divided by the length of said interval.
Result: 0.005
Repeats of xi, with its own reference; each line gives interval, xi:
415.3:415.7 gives -0.085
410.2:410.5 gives -0.066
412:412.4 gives 0.042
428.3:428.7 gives -0.009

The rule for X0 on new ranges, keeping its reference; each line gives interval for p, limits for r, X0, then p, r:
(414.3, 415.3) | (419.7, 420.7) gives 0.03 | 1.06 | 1.03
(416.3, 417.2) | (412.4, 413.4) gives 0.05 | 1.03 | 0.97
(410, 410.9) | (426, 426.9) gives 0.11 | 1.05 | 0.94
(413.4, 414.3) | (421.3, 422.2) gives 0.06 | 1.02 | 0.96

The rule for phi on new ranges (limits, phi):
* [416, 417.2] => 10.3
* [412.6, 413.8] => 10.3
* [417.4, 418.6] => 9.5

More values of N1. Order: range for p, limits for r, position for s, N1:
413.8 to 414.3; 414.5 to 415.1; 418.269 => -8.39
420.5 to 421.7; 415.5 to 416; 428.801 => -9.38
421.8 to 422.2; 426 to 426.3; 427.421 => -9.40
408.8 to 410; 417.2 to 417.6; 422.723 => -8.76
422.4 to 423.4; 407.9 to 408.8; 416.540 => -8.25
